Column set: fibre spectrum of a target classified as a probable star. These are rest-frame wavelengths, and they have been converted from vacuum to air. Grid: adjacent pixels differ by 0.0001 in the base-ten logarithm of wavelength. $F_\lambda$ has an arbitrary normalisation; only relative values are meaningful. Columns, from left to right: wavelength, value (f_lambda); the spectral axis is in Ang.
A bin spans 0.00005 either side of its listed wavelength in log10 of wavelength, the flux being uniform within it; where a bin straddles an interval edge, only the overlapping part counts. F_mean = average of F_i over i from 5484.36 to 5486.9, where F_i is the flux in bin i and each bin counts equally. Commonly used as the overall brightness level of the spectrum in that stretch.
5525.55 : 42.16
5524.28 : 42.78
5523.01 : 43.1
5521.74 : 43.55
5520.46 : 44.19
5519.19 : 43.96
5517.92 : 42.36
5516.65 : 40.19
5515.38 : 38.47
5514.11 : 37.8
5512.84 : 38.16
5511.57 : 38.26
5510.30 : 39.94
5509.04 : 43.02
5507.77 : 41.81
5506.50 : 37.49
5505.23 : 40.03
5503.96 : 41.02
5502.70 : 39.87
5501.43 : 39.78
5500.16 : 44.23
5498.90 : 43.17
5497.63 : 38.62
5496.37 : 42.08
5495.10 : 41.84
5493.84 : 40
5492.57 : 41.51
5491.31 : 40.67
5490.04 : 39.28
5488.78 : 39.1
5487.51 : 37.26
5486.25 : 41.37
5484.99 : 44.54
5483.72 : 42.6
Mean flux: 43.0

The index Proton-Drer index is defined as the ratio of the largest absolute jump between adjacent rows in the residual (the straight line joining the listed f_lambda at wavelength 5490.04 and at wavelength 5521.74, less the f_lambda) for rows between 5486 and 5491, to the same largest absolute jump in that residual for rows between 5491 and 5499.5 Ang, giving 1.0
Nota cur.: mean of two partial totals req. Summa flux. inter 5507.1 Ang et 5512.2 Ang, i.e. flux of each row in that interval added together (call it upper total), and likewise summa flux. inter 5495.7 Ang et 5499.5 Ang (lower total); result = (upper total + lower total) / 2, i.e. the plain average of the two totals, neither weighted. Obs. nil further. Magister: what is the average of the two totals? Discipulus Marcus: 143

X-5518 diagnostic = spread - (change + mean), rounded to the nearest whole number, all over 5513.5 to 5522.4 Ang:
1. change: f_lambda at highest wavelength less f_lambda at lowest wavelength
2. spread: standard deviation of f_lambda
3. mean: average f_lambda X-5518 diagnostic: -45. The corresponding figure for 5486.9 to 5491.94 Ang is -41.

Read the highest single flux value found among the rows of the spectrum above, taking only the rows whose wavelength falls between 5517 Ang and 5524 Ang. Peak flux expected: 44.19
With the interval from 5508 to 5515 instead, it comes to 43.02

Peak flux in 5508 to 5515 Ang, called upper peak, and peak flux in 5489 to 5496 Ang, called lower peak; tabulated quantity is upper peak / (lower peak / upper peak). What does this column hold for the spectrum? 44.2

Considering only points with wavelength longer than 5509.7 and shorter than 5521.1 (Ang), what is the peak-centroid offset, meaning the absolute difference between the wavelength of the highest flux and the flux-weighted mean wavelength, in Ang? 4.9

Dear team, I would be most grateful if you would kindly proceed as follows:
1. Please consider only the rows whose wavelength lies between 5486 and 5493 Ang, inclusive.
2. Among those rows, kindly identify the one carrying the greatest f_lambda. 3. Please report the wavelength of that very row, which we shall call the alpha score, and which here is 5492.57 Ang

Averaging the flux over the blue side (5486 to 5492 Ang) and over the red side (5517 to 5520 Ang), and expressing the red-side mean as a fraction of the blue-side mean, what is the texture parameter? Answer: 1.09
